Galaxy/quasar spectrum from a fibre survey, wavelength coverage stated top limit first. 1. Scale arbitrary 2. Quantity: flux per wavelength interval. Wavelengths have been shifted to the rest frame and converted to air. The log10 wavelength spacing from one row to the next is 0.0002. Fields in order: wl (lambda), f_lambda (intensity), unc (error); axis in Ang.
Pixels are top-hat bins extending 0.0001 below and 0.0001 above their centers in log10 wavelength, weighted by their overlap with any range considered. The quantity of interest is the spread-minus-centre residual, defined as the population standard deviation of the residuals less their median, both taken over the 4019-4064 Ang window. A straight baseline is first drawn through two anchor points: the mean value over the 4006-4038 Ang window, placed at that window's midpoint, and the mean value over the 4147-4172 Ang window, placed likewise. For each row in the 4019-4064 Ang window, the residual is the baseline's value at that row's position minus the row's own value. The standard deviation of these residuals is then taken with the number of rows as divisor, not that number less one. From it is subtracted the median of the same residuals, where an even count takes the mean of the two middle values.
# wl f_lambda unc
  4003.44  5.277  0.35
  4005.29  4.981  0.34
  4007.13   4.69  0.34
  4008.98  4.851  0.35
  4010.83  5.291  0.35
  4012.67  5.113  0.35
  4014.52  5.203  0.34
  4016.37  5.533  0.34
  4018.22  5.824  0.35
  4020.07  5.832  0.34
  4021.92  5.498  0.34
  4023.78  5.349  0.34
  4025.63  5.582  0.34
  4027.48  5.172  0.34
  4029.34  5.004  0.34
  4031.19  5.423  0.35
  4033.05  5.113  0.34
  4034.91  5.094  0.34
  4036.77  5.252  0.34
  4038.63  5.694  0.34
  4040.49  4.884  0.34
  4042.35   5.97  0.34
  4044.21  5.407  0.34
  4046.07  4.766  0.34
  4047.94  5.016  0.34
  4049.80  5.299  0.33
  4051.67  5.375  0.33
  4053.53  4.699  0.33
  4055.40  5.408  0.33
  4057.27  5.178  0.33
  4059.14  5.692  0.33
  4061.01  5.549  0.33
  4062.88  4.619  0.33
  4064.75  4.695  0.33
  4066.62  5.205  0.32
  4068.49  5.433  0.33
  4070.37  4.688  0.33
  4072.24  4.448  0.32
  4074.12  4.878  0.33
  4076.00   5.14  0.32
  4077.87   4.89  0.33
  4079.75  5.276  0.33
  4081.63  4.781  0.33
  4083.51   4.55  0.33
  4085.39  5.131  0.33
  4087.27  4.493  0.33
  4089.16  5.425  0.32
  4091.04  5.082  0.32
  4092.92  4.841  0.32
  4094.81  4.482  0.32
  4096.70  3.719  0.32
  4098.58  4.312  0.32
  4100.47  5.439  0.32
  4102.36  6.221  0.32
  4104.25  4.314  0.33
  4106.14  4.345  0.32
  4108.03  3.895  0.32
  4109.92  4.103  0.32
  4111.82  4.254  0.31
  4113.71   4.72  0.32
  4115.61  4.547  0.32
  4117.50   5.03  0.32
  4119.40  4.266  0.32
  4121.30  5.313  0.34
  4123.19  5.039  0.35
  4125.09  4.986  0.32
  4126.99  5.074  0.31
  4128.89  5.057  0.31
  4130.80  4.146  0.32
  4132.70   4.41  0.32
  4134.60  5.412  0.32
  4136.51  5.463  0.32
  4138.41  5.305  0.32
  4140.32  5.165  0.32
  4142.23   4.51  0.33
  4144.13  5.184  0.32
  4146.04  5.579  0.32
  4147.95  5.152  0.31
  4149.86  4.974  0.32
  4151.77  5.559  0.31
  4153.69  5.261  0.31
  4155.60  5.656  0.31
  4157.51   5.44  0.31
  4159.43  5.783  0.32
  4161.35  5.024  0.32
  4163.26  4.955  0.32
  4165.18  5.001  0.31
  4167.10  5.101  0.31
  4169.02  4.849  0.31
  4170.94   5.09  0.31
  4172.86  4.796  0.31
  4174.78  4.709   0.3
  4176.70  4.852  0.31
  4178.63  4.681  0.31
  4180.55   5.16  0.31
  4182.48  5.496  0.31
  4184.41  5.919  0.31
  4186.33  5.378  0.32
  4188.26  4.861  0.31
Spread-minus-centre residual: 0.39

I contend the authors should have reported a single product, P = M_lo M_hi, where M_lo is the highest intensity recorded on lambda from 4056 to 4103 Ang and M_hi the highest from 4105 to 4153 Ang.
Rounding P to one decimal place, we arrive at 34.7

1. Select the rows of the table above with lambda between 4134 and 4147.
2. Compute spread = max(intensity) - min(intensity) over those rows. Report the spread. 1.1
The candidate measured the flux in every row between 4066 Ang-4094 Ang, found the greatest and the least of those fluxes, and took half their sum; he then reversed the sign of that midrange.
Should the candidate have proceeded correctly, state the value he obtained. -4.94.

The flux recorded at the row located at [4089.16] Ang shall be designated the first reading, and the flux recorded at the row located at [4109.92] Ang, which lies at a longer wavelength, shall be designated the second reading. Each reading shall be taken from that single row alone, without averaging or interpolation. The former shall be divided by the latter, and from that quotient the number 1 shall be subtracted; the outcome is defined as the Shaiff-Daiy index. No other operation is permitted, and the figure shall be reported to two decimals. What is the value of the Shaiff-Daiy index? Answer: 0.32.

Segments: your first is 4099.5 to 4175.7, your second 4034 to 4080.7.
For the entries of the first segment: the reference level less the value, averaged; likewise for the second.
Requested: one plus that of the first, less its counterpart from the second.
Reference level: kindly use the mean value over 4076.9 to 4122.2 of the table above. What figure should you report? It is 1.16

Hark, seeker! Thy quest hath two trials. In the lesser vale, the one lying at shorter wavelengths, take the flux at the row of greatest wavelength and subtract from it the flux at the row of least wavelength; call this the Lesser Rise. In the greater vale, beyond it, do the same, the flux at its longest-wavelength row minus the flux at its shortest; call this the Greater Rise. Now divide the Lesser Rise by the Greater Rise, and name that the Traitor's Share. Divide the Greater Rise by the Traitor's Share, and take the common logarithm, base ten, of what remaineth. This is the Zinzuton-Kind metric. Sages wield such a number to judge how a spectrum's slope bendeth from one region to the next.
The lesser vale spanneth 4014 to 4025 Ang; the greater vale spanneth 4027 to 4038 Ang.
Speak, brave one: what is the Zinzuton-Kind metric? -1.4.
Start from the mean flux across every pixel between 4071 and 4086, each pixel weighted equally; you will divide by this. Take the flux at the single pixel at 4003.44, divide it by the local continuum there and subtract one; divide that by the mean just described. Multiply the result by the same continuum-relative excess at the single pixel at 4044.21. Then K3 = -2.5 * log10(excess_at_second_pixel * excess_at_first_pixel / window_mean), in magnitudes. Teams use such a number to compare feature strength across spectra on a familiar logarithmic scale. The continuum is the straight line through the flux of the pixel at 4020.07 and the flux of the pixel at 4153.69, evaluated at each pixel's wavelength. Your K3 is 7.3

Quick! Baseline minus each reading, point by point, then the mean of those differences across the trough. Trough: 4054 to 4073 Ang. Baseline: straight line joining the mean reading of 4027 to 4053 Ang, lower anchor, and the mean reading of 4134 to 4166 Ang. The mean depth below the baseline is 0.16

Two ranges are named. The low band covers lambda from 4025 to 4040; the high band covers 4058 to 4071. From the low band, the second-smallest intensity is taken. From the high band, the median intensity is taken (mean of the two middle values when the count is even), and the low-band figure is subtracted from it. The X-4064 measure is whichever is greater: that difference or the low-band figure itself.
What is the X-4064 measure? 5.09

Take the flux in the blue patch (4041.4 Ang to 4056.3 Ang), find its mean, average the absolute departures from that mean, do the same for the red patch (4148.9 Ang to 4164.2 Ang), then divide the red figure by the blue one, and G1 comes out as 0.89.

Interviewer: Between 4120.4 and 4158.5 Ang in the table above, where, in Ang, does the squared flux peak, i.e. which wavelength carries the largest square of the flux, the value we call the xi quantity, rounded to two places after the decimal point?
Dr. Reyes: 4155.60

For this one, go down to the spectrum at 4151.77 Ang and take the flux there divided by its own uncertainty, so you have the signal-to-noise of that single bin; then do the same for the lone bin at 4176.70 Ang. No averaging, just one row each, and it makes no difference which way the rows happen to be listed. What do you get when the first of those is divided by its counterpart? 1.15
